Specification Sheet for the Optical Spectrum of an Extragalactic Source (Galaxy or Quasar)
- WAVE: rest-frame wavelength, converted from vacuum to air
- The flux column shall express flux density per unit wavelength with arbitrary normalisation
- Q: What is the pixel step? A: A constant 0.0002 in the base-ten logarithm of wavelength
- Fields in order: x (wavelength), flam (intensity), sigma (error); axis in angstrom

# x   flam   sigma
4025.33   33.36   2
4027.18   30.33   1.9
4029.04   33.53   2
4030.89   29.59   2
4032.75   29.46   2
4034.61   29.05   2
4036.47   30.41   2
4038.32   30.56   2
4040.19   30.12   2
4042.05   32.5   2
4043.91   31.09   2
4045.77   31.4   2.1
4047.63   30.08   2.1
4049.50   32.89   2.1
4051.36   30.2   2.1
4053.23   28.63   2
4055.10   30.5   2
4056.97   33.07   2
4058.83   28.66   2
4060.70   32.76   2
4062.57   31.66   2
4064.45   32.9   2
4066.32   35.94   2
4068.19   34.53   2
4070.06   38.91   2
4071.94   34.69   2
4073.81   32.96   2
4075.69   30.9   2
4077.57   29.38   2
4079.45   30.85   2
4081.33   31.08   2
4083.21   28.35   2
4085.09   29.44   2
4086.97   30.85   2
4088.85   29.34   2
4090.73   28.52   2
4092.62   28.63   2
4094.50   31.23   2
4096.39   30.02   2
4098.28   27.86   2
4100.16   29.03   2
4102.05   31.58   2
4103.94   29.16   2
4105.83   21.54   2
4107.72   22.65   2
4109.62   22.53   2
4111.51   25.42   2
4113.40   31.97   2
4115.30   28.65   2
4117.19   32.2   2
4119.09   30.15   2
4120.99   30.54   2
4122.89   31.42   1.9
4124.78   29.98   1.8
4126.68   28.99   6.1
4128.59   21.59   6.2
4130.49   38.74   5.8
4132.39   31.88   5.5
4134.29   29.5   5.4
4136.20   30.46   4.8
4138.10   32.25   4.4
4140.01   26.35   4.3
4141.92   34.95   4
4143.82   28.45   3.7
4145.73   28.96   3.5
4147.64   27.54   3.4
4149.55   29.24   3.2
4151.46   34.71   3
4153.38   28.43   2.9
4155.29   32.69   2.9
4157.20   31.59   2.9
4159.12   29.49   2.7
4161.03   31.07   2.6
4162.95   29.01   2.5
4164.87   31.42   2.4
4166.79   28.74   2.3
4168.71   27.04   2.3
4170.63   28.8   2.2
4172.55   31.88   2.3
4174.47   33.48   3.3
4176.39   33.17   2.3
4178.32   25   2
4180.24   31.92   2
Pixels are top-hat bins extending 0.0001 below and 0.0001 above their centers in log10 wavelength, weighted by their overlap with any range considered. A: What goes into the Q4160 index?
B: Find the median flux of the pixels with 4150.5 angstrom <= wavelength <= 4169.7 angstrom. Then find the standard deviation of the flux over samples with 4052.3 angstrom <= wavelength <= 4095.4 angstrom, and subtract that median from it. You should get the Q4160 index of -27.6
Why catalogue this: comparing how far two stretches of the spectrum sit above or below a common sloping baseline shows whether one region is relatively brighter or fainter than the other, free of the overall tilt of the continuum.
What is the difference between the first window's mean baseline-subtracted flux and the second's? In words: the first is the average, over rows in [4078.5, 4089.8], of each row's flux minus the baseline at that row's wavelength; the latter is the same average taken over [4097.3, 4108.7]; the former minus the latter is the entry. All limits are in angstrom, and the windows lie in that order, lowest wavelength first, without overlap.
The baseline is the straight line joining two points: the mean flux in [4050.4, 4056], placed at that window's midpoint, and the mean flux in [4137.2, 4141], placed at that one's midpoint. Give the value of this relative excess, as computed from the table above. 3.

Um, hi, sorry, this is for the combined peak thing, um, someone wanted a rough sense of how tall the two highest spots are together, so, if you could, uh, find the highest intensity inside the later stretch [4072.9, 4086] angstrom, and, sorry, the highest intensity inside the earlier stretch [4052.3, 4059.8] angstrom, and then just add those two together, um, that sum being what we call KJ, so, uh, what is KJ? 66.0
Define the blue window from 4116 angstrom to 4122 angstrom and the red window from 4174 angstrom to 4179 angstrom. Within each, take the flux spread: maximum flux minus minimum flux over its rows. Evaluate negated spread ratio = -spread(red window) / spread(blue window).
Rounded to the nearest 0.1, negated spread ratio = -4.1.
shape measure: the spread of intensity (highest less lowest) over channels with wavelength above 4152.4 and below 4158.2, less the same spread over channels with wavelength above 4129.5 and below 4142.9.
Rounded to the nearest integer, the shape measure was -8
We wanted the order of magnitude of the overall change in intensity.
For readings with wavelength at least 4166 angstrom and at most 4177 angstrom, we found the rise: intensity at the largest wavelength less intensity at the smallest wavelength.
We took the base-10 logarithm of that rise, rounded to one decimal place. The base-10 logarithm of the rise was 0.6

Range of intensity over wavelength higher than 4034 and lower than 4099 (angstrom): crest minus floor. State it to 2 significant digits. 11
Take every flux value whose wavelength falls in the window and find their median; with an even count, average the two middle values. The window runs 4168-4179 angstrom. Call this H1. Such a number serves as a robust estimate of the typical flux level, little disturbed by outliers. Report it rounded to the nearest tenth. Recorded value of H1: 30.3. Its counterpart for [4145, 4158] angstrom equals 29.2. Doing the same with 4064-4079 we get 33.7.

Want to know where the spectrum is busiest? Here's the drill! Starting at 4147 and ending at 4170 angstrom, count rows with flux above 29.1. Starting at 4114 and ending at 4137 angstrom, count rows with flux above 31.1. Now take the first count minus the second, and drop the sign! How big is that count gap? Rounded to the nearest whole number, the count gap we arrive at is 3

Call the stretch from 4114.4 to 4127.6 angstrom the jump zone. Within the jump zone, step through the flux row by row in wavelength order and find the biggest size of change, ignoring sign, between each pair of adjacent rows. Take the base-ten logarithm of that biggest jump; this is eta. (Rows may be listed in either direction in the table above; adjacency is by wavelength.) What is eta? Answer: 0.6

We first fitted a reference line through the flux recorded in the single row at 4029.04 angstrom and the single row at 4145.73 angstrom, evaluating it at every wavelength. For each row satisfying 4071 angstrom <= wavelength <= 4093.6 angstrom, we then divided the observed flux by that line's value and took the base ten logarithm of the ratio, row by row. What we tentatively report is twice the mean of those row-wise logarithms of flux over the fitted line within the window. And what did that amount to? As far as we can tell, -0.03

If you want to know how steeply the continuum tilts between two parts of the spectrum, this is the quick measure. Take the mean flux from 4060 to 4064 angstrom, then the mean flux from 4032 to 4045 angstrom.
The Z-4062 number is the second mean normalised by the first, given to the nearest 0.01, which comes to 0.95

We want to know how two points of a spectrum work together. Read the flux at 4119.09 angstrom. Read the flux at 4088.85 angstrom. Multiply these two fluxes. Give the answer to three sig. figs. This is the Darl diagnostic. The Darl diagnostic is 885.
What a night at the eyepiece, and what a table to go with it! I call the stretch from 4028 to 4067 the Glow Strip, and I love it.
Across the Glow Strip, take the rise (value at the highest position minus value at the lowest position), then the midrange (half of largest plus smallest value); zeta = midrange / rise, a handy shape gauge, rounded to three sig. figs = 13.4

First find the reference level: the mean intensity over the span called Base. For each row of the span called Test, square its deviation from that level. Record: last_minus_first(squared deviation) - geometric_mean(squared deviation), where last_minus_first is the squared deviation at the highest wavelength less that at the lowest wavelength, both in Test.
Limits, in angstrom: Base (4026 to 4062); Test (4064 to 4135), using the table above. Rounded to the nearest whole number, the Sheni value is -5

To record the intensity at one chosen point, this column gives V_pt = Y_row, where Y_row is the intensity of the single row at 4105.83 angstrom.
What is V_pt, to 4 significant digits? 21.54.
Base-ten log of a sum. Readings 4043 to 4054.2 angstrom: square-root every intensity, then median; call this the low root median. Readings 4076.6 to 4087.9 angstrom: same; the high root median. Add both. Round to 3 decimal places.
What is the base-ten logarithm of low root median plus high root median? 1.042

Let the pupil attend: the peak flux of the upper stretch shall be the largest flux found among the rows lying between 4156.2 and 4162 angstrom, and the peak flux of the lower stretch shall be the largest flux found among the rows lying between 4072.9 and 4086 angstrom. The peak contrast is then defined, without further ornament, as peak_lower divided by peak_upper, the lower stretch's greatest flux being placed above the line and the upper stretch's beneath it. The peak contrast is 1.04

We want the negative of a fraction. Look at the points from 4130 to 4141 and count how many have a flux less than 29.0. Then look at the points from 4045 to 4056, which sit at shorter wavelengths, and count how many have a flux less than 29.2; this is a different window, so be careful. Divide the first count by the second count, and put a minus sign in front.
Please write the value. -1.0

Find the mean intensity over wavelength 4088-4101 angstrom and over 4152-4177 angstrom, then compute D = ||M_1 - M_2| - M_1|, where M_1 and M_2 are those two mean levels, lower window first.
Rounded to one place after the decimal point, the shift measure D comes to 27.9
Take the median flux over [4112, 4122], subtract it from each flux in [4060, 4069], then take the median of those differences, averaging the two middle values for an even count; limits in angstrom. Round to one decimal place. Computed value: 2.4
